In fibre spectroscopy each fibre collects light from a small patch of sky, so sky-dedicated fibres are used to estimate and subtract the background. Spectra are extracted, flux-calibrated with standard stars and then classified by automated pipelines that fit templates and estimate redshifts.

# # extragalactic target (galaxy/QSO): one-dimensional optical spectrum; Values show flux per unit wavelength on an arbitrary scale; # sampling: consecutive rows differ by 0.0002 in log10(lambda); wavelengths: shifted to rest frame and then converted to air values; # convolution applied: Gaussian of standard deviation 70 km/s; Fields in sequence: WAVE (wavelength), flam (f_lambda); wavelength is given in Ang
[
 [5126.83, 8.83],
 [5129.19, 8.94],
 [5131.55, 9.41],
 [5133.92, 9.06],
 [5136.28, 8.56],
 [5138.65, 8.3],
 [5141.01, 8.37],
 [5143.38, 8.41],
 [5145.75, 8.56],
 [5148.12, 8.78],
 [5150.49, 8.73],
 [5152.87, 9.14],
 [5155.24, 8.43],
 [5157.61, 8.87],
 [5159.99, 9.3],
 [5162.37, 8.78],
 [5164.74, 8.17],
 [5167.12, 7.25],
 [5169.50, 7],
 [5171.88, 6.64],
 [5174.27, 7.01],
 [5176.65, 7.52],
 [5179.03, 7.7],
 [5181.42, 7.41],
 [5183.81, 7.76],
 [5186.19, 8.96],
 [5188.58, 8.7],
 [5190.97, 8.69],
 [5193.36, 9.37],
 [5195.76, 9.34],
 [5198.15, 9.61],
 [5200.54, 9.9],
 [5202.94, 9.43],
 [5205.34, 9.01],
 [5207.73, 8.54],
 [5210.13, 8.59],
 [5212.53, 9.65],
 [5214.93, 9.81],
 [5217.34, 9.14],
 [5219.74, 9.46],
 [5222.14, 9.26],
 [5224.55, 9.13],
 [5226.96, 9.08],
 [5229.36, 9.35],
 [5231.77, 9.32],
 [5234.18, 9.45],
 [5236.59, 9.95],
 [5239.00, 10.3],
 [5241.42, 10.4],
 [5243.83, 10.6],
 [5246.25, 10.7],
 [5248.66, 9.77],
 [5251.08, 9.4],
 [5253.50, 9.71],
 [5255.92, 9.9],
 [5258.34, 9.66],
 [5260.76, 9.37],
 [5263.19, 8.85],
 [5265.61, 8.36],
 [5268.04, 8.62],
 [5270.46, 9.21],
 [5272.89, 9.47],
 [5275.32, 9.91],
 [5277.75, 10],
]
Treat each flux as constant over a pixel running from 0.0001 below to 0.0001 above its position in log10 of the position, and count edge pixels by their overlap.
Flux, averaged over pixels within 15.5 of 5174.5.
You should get 7.9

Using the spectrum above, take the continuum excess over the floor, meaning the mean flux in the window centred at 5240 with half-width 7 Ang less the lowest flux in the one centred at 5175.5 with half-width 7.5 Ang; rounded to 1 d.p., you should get 3.6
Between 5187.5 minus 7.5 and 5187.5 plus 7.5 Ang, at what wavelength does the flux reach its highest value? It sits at 5193.36 Ang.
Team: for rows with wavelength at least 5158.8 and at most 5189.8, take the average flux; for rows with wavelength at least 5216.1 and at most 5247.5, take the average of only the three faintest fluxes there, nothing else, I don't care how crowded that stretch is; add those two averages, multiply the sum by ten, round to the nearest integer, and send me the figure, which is 170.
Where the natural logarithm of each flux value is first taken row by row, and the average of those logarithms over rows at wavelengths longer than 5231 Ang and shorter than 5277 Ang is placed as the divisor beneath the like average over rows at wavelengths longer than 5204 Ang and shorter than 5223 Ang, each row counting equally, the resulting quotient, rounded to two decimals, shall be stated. 0.98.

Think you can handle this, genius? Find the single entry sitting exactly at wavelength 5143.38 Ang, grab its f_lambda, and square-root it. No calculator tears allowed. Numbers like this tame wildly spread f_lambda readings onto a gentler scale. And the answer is 2.90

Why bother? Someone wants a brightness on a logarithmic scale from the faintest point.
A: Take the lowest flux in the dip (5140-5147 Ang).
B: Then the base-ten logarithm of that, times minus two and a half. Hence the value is -2.31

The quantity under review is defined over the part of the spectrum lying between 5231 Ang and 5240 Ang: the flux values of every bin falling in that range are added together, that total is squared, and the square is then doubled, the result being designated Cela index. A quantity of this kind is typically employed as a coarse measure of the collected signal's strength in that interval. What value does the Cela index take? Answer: 3045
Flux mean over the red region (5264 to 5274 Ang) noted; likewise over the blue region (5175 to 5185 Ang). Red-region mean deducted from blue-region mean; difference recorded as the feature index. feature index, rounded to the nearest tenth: -1.3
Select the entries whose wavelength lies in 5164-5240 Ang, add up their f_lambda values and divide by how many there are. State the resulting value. 8.77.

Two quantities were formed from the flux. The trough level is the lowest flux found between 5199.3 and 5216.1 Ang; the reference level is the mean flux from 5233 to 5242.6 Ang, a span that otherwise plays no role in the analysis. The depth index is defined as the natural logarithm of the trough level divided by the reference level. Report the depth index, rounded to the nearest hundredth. -0.16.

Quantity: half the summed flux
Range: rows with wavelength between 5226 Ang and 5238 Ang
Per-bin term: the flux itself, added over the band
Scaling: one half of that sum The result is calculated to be 24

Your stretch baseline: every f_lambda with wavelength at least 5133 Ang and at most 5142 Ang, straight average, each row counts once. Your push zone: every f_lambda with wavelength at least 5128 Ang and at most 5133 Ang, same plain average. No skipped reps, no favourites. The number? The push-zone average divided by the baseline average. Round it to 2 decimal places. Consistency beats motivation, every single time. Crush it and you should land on 1.07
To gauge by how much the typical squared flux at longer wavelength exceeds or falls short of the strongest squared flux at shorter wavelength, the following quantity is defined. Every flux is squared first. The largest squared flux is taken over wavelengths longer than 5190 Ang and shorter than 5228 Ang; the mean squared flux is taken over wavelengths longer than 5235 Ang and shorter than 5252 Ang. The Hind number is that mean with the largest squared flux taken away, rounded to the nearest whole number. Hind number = 5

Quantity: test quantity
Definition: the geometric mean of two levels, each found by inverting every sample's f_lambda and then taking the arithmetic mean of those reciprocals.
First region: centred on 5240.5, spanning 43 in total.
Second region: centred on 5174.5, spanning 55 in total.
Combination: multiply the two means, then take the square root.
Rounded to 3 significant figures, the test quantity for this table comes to 0.112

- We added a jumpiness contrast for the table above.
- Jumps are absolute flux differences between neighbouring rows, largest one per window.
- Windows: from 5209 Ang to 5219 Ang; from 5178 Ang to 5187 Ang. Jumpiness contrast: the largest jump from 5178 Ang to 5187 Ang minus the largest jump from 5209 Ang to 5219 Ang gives 0.14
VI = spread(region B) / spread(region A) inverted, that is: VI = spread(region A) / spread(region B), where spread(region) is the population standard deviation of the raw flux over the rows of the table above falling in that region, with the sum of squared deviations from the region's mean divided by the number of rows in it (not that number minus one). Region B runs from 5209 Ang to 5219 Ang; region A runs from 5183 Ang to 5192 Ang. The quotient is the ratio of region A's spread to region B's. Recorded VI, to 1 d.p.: 1.0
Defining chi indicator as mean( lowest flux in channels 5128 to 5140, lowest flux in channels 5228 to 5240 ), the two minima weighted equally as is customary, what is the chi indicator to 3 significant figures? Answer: 8.81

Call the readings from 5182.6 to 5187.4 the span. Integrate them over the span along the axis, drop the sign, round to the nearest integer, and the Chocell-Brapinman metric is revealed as 40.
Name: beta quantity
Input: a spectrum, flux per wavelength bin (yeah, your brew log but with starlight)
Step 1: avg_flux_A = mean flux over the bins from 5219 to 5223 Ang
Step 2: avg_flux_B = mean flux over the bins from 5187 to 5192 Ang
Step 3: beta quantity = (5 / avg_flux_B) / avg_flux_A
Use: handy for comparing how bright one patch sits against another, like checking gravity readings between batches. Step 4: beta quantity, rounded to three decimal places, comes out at 0.061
